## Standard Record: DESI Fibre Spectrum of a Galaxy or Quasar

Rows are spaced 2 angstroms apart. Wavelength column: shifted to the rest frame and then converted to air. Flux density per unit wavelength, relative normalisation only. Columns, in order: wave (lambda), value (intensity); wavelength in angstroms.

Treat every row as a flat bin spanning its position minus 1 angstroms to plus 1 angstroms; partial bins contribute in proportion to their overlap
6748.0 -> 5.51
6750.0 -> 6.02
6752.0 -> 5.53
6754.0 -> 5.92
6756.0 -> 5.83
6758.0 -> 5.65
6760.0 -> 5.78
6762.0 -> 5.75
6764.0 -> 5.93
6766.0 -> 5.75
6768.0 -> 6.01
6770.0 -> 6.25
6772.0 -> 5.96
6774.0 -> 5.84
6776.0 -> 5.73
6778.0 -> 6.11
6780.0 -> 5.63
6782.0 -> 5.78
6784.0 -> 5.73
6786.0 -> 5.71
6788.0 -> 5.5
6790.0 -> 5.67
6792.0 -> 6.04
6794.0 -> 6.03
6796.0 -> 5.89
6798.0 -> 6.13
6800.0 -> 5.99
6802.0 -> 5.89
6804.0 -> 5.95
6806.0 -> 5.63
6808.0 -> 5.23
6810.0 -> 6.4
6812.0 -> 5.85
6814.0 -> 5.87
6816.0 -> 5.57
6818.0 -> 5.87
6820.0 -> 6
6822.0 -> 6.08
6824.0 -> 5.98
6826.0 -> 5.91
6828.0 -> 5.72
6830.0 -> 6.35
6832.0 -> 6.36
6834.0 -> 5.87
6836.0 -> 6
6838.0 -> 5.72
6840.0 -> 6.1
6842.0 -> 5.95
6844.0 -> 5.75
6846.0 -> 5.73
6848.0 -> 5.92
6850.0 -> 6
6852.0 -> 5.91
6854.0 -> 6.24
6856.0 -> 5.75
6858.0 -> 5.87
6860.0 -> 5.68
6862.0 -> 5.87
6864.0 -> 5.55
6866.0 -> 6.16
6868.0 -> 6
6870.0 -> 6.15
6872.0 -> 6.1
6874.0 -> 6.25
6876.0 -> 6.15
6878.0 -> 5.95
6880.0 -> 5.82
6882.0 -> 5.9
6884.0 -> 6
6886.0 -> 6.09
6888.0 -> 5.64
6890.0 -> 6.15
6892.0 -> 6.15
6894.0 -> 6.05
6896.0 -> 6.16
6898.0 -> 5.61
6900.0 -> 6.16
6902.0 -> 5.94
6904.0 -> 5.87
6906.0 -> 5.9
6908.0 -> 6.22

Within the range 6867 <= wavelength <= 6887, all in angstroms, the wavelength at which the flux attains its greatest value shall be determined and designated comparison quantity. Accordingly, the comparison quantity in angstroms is 6874.0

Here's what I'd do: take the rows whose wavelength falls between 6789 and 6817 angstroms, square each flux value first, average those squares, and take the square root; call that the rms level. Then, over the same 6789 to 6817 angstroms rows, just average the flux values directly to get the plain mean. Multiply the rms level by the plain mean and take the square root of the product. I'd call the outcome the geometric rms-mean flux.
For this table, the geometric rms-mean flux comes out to 5.87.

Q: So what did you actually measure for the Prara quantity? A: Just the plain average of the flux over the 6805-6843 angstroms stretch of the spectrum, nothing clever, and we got 5.92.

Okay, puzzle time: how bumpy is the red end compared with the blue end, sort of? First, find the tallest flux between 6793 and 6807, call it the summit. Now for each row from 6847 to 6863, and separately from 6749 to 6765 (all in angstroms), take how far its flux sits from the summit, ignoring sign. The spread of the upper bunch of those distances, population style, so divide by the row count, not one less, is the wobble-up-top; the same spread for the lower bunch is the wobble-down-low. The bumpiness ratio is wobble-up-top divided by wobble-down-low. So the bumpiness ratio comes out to 0.72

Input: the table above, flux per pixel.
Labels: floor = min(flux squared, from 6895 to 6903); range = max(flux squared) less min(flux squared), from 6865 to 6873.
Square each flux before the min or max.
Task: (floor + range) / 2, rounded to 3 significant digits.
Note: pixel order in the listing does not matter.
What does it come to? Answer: 16.7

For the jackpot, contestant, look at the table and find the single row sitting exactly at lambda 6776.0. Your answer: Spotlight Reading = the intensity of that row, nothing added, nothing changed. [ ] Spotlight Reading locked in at 5.73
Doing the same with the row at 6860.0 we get 5.68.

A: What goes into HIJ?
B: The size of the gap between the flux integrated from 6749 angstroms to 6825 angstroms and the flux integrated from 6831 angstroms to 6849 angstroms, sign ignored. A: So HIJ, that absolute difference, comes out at 338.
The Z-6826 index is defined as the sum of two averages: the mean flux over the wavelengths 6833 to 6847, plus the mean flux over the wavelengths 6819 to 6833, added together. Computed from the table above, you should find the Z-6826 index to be 11.93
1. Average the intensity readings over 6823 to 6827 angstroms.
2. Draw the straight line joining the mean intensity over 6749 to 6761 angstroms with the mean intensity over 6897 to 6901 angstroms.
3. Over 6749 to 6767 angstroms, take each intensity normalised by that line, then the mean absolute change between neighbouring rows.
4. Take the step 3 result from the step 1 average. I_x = 5.91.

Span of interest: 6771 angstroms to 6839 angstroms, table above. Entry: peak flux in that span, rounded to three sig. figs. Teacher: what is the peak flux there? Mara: 6.40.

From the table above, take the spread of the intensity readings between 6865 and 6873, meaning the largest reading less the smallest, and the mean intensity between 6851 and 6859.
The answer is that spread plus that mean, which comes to 6.10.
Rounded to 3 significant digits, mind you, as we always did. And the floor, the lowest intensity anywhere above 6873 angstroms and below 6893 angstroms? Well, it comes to 5.64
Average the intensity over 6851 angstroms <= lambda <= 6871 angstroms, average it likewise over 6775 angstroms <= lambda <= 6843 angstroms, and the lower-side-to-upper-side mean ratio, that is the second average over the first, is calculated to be 0.995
